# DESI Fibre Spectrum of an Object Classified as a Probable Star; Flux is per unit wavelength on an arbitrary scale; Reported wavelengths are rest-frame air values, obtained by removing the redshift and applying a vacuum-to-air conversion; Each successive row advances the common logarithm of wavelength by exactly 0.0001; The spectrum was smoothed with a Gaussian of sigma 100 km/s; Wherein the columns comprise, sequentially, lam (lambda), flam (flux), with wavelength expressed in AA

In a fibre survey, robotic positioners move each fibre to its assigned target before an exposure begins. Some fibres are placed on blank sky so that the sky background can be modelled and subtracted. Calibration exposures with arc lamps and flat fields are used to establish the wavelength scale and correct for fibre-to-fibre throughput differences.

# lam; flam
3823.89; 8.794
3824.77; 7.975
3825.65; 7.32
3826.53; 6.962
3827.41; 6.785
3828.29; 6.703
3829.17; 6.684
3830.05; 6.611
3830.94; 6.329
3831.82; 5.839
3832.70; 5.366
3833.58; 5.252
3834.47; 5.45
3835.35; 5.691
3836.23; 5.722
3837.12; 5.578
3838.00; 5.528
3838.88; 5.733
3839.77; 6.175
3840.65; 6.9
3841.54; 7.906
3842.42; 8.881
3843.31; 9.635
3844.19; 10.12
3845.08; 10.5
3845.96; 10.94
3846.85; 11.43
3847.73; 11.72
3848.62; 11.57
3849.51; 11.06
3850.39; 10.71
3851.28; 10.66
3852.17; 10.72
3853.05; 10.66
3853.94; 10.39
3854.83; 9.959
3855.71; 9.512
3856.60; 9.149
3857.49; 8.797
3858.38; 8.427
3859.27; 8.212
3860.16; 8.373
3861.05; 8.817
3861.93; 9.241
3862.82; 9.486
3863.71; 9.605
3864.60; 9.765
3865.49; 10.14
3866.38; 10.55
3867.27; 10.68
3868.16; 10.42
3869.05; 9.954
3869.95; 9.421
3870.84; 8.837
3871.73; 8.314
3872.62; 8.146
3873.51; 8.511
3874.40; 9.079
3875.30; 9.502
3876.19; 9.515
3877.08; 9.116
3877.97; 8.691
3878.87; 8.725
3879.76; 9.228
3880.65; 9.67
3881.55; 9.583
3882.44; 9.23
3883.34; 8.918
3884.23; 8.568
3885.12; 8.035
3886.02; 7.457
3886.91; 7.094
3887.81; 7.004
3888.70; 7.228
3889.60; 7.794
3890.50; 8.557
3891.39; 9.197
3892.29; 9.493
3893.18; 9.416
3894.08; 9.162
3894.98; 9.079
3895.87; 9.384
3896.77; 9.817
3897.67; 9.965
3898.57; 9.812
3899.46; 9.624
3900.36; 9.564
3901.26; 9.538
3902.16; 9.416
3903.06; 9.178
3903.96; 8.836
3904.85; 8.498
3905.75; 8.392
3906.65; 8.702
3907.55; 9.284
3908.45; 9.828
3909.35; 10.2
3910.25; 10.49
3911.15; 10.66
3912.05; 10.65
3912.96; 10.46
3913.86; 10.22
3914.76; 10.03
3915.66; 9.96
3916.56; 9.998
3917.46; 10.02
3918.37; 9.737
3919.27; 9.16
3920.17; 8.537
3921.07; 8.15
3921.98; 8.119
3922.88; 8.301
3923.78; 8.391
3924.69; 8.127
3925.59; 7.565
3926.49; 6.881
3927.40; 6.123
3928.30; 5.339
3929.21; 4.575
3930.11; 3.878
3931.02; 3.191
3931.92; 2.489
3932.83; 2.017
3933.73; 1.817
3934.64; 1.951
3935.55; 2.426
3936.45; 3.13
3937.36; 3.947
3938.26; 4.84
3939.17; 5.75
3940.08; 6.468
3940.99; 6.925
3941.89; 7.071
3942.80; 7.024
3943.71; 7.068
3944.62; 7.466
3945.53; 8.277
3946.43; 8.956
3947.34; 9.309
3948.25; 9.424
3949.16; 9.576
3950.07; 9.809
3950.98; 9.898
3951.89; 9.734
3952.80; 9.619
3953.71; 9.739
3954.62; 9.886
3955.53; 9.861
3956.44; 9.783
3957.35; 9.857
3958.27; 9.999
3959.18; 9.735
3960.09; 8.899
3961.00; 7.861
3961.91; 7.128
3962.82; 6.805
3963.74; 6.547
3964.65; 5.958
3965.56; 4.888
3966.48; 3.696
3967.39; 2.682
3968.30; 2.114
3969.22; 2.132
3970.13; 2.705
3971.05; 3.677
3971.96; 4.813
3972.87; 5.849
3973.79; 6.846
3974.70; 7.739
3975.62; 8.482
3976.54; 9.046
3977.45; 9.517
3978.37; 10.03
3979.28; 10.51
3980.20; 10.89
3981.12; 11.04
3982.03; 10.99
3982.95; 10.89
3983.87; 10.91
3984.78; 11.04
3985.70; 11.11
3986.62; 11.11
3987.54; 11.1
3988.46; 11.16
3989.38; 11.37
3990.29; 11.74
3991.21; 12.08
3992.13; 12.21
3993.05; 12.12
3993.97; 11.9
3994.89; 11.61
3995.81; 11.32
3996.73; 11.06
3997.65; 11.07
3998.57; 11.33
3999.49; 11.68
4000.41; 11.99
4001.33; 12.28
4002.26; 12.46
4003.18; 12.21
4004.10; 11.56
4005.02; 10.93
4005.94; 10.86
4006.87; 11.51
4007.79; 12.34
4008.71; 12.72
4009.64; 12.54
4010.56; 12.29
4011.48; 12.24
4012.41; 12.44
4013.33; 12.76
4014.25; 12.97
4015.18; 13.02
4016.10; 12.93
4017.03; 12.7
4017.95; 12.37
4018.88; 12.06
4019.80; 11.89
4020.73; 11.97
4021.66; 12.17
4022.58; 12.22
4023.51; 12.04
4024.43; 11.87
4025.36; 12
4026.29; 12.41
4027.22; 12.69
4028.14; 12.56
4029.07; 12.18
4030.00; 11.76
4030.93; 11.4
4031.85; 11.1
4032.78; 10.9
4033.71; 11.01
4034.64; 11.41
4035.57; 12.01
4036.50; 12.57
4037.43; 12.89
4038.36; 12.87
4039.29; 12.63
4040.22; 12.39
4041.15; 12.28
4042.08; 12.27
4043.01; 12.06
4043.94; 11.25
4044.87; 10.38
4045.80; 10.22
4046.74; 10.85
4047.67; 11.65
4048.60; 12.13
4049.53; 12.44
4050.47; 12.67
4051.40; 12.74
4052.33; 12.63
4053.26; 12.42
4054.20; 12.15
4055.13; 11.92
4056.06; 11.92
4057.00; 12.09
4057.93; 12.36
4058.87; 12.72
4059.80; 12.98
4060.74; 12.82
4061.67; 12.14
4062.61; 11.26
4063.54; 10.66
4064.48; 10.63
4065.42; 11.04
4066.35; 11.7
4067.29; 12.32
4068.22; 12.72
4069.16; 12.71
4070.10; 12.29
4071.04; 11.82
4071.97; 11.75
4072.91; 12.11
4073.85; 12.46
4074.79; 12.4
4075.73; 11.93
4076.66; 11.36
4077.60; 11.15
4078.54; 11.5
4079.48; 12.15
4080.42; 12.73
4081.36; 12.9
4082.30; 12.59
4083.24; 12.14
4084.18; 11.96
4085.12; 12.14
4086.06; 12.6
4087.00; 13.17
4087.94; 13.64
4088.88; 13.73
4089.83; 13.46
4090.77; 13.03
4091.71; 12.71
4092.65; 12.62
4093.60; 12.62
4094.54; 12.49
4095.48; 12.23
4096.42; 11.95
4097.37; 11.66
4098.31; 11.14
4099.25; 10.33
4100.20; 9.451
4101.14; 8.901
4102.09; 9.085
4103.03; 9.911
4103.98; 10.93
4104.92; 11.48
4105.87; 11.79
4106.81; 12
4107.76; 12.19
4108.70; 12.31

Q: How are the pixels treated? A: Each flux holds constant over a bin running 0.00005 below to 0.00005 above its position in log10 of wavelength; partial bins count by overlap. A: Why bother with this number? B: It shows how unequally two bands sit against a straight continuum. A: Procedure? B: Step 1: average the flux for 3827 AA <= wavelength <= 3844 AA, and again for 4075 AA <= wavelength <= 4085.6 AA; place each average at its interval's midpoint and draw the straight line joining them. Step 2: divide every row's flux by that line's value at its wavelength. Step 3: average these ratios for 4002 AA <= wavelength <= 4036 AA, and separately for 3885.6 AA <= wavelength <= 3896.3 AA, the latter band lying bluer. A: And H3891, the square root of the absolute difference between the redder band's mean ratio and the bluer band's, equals 0.22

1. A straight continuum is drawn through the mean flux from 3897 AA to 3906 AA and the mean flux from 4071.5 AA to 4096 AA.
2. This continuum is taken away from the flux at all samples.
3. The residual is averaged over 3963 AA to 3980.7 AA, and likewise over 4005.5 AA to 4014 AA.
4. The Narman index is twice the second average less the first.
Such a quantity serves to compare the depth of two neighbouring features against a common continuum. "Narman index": 6.35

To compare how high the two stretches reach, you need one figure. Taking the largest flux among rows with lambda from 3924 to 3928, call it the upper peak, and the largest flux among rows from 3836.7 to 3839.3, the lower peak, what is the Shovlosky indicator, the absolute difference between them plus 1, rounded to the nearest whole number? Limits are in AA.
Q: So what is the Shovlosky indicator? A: 3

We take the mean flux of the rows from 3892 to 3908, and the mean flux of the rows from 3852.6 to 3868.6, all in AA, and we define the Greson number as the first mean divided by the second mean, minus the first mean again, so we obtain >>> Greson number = -8.32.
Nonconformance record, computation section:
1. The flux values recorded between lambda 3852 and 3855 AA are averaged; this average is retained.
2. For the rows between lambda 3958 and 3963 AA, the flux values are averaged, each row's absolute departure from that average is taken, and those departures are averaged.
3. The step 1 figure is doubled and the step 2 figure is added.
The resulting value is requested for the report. 22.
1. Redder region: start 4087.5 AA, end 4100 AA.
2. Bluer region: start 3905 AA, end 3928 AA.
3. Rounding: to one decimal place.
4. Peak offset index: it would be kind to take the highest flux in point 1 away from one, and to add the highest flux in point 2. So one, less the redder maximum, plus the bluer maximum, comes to -2.1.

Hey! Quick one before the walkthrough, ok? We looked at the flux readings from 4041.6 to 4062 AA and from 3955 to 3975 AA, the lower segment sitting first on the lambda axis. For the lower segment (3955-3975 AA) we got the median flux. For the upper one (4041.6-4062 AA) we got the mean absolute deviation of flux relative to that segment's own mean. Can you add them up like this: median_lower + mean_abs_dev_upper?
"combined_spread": 7.2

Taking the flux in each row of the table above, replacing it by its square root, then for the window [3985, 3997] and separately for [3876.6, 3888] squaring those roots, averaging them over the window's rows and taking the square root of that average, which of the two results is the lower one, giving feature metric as 2.93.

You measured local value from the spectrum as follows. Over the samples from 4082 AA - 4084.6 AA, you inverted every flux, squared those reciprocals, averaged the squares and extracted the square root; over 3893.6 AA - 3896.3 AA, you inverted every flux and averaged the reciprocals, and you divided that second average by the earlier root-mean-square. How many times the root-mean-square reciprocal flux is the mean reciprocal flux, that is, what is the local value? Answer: 1.33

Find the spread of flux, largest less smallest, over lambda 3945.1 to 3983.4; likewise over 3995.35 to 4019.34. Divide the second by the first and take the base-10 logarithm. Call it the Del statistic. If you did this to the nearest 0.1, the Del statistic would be -0.6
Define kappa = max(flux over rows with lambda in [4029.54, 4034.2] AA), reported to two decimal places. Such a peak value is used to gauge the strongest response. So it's 11.76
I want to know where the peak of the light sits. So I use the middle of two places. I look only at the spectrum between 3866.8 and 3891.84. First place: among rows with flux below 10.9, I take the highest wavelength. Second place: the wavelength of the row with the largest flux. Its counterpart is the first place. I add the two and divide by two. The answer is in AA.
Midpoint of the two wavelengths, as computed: 3879.3 AA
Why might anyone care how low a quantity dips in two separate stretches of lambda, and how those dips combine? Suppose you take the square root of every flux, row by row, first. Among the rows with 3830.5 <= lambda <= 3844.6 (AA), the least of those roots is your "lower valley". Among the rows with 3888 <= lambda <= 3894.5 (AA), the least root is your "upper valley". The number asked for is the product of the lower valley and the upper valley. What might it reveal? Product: 6.2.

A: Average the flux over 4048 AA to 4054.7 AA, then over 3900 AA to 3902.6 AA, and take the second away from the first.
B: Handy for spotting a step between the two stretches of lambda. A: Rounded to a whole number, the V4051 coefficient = 3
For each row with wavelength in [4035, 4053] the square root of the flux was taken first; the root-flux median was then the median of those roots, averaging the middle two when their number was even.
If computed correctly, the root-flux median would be 3.50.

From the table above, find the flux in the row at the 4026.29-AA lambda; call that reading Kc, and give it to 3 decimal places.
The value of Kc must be 12.410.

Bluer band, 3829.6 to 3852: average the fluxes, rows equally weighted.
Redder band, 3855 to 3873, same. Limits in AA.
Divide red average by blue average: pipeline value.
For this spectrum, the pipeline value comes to 1.15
